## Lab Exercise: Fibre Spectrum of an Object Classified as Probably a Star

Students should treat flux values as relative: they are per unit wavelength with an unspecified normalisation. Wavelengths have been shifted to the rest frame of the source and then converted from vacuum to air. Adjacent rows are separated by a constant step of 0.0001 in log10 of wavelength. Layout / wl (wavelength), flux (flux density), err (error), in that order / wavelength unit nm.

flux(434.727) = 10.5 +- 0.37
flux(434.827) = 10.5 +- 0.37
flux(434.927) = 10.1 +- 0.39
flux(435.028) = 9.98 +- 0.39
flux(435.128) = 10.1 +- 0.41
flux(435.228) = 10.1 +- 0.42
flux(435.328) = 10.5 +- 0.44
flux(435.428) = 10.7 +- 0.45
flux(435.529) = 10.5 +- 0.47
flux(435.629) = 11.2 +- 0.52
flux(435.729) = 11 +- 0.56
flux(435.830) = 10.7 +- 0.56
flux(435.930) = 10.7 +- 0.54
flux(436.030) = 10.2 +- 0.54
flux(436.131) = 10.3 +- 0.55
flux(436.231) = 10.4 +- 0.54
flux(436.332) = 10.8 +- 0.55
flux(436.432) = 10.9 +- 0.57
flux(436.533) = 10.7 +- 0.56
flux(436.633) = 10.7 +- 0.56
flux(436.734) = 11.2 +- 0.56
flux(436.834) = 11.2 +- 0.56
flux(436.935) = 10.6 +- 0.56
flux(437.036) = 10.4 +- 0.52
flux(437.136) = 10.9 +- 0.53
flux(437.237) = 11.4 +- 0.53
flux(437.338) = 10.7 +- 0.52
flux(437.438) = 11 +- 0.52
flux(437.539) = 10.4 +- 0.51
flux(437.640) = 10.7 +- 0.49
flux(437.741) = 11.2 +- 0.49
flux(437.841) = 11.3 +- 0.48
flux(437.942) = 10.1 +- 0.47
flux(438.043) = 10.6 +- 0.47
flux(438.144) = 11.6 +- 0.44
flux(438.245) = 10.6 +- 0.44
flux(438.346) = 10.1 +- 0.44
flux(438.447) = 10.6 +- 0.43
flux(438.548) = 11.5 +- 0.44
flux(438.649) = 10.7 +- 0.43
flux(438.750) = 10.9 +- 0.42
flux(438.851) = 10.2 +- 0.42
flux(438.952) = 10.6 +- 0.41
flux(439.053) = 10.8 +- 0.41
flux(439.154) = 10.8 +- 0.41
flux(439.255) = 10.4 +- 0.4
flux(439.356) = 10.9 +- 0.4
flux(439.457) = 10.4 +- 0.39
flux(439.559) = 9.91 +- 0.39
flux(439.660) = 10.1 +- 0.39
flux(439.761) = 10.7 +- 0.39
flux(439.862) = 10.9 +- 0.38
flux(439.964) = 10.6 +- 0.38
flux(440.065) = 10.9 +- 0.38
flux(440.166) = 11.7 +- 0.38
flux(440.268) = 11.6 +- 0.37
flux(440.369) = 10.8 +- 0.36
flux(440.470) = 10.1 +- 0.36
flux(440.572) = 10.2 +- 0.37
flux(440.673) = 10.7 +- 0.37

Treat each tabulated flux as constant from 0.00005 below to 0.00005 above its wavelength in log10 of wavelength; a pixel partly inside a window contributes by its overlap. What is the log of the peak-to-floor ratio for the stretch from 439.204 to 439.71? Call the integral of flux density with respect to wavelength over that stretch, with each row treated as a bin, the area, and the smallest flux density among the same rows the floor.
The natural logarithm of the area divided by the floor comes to -0.639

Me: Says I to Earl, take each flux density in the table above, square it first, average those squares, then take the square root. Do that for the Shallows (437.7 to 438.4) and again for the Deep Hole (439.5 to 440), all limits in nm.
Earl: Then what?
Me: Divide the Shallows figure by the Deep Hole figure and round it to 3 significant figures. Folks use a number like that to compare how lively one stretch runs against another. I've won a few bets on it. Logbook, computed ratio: 1.03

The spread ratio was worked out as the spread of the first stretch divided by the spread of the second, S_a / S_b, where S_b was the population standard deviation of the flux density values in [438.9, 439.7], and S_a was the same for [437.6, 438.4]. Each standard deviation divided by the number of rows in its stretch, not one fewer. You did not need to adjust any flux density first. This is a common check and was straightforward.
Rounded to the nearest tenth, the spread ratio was 1.6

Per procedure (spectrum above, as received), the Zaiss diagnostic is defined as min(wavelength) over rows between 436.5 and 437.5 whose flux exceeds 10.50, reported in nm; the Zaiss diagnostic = 436.533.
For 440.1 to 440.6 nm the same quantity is 440.166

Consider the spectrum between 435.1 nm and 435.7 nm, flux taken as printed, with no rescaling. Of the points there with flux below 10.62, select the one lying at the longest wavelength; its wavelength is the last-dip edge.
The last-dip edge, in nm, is 435.529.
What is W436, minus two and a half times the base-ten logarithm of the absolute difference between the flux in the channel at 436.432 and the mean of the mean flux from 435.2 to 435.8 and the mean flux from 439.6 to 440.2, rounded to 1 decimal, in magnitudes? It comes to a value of 2.0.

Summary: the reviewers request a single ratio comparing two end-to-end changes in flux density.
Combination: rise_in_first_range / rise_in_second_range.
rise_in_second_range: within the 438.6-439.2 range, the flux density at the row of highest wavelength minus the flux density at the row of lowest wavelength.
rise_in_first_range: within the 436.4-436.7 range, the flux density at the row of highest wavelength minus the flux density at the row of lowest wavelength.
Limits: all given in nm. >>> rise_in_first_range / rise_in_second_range -2.0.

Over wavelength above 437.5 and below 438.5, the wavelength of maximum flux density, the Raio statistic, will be 438.144 nm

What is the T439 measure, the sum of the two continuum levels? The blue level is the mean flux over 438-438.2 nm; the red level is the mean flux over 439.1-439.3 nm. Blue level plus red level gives 21.7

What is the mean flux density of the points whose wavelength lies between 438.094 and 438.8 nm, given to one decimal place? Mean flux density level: 10.9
